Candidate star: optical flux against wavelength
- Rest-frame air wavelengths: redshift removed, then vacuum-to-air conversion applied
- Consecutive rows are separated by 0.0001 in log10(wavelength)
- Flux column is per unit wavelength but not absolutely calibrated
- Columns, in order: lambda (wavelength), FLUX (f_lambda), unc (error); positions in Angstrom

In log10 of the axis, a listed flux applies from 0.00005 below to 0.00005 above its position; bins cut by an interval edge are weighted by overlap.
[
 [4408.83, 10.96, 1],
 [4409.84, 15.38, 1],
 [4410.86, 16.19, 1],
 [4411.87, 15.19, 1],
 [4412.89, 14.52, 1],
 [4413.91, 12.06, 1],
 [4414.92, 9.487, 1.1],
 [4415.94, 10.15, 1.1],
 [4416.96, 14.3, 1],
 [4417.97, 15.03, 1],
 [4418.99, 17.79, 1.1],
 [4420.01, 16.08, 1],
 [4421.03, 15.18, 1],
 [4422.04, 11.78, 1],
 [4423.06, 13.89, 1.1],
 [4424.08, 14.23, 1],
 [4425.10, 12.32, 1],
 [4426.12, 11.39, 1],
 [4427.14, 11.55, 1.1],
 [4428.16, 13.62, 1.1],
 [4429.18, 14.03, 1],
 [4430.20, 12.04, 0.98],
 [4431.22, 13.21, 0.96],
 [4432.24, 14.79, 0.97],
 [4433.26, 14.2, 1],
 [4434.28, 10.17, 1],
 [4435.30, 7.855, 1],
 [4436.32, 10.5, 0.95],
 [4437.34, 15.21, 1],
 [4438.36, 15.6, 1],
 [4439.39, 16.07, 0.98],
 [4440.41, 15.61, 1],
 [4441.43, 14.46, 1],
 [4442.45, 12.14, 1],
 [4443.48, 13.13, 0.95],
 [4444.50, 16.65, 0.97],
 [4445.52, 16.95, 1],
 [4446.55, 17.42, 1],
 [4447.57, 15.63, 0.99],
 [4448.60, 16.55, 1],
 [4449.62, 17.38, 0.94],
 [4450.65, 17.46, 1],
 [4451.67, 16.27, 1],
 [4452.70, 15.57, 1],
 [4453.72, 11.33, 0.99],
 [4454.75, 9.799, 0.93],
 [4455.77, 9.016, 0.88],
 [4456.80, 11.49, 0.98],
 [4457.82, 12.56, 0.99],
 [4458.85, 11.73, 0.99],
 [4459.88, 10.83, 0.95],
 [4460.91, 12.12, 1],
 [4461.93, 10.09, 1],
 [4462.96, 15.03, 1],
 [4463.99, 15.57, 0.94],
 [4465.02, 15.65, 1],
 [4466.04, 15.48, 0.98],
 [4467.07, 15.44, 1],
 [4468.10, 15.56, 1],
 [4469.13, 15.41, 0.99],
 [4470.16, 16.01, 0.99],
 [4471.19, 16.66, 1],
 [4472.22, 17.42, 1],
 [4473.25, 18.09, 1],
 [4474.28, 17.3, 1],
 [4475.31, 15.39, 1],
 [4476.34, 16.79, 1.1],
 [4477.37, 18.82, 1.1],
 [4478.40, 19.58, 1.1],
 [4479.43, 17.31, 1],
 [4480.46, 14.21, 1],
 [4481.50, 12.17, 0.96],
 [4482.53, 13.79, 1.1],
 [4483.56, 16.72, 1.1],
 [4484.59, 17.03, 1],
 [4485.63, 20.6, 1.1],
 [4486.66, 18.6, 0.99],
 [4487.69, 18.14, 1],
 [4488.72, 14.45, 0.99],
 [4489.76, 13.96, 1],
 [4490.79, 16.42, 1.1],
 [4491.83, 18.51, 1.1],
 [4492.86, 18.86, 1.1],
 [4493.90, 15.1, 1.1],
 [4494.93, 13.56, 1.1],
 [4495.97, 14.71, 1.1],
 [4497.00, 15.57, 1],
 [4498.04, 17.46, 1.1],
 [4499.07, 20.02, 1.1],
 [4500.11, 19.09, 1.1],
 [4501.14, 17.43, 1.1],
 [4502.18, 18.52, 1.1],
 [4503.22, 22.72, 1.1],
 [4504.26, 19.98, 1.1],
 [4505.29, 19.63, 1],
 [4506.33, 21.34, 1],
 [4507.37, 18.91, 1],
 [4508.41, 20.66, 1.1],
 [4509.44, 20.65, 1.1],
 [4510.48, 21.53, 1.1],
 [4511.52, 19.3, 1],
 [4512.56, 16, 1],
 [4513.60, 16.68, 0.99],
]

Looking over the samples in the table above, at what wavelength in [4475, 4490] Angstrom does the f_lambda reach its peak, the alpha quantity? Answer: 4485.63 Angstrom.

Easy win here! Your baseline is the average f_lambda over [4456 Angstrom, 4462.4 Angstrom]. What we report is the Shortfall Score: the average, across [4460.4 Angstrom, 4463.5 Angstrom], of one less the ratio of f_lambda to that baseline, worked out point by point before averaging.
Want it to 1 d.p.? -0.1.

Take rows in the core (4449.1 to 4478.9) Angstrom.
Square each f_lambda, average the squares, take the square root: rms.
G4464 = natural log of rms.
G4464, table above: 2.71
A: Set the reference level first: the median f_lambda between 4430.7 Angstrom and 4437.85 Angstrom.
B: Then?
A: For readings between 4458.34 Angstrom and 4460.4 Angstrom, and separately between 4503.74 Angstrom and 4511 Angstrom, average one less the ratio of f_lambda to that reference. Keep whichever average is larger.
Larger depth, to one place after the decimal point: 0.1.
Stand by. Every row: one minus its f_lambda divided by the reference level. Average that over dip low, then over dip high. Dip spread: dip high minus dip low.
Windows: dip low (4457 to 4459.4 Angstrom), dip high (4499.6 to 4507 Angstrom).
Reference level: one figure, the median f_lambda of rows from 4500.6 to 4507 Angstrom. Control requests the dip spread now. -0.39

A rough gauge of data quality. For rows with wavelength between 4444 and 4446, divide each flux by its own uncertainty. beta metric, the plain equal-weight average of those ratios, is 17.1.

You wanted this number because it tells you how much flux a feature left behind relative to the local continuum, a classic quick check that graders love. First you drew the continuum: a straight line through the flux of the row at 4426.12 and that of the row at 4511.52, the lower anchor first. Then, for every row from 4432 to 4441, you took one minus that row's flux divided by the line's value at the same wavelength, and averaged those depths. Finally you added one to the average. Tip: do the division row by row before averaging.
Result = 0.92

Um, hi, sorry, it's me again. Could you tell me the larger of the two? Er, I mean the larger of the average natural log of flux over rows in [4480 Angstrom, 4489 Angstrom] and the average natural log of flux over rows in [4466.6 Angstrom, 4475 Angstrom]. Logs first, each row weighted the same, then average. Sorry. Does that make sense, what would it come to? 2.80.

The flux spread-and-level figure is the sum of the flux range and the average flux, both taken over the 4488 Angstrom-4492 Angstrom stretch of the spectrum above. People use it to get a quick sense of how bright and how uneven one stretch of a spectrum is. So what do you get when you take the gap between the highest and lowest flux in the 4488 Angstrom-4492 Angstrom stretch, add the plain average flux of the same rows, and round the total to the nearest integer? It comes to 20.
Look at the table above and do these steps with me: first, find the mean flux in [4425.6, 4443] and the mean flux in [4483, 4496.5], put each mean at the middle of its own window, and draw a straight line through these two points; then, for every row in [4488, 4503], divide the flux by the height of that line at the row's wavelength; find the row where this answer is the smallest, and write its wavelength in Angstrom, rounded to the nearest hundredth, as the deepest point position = 4494.93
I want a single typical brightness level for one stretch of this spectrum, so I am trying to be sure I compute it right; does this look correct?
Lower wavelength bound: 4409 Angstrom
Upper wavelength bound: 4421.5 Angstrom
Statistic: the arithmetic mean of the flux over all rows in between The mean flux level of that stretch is 14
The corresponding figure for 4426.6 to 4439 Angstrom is 13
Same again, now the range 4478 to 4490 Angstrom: 16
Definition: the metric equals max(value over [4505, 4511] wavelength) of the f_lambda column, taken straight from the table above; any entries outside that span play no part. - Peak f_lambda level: 21.53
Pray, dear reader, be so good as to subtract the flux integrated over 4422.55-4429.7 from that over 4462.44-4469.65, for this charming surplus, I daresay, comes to 18.4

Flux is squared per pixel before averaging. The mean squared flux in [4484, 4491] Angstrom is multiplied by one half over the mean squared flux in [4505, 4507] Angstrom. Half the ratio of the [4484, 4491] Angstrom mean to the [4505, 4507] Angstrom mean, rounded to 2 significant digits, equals 0.35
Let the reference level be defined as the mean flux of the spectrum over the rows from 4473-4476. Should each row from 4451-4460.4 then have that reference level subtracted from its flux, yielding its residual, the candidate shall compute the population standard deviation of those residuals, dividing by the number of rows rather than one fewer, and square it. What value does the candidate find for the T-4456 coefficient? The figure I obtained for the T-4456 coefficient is 5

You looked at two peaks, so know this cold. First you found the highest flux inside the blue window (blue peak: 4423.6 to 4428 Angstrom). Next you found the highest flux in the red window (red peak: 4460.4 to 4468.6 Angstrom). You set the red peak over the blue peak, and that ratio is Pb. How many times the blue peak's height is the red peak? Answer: 1.10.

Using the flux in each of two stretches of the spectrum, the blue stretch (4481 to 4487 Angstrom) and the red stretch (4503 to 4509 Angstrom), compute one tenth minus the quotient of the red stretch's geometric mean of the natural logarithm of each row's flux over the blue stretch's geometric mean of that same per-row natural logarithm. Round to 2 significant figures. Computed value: -0.99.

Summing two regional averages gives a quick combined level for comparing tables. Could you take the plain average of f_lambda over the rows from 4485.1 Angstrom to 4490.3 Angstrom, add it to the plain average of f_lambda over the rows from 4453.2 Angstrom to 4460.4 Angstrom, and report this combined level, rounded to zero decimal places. 28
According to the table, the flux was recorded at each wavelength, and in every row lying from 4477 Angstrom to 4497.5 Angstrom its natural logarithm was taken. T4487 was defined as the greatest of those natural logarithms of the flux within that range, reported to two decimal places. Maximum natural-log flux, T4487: 3.03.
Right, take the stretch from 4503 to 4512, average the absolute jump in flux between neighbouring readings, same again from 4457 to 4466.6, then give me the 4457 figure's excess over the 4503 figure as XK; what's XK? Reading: -0.2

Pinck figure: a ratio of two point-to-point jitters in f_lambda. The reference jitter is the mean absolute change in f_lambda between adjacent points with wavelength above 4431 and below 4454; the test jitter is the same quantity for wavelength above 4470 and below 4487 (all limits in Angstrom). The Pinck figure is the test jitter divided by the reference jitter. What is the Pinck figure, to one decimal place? 1.0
